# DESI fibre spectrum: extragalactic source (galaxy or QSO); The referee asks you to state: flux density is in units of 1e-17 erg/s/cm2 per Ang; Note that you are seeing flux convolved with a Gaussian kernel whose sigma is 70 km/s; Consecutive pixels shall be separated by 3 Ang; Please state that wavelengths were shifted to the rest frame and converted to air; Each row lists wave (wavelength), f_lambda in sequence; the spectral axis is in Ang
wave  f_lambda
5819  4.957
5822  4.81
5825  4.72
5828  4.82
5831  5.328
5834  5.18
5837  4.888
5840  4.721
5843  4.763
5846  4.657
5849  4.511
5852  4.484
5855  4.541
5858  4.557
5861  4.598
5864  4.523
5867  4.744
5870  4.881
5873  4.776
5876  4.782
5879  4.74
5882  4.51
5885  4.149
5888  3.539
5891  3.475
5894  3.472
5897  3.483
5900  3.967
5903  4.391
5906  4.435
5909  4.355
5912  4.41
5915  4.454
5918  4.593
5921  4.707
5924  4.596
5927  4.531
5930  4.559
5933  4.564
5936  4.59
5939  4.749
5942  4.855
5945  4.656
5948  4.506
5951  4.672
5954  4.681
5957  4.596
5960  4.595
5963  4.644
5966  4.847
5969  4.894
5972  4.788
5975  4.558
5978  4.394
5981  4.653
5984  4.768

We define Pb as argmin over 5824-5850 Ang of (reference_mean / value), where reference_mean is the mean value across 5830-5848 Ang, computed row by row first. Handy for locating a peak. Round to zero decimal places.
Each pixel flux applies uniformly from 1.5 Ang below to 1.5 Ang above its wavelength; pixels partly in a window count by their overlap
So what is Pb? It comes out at 5831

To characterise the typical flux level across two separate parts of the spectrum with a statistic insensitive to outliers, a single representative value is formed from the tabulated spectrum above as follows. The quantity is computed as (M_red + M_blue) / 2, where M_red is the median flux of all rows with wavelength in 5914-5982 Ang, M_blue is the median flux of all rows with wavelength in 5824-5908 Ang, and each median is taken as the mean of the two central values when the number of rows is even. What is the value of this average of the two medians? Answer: 4.59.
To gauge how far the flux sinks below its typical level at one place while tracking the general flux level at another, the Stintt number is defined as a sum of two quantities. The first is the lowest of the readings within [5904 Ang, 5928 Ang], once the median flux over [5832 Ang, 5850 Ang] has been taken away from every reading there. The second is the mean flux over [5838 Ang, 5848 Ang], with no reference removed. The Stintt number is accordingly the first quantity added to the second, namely 4.33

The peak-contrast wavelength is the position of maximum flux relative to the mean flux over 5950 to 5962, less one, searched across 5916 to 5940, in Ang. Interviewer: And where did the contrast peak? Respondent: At 5939 Ang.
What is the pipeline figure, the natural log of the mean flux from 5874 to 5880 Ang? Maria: 1.56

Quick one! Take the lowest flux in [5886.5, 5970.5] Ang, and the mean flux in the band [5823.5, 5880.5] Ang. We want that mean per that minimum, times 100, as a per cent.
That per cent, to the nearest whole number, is 137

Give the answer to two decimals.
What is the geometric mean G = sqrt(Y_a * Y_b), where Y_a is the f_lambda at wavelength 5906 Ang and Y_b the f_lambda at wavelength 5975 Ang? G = 4.50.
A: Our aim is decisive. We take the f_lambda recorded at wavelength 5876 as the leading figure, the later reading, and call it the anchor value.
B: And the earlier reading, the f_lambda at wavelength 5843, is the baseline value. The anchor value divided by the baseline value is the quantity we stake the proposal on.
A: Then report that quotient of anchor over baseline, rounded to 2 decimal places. 1.00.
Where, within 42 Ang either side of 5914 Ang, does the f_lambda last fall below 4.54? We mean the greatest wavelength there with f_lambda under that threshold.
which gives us 5948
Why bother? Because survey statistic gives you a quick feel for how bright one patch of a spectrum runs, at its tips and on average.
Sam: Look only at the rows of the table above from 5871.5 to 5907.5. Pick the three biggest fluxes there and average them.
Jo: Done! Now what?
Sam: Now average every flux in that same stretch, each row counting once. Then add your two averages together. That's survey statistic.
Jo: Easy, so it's 8.91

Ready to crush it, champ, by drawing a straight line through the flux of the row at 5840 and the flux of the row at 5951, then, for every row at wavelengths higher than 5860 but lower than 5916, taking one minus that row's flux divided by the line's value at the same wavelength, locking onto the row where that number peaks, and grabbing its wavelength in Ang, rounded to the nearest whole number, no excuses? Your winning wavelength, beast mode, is 5894 Ang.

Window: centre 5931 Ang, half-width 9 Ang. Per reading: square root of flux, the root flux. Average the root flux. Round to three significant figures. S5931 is 2.14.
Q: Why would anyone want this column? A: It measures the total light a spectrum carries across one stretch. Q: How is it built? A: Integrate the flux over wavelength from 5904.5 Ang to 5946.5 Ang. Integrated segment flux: 192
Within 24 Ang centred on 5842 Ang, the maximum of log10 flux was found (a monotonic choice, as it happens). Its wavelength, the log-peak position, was 5831 Ang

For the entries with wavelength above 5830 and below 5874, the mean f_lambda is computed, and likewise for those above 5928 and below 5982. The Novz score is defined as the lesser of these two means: 4.7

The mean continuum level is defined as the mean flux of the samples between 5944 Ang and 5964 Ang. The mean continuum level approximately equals 4.62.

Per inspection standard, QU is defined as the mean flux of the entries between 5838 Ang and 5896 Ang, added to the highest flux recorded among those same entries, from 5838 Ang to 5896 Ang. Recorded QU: 9.32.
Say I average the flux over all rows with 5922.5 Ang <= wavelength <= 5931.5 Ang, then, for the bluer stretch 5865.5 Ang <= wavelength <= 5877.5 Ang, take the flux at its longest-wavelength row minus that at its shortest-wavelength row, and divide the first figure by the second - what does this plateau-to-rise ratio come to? 120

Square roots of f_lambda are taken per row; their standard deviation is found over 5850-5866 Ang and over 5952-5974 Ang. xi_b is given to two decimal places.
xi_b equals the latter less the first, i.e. 0.02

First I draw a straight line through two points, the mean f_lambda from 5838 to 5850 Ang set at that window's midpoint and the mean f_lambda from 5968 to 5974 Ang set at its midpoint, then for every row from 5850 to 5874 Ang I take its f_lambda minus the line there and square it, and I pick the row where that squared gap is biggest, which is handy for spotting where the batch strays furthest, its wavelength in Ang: 5852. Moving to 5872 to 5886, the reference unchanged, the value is 5885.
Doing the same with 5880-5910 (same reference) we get 5894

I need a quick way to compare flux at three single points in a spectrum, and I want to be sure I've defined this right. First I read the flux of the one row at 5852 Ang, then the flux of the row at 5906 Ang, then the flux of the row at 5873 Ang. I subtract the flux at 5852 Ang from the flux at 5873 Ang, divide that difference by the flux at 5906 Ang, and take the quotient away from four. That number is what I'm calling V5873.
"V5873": 3.93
